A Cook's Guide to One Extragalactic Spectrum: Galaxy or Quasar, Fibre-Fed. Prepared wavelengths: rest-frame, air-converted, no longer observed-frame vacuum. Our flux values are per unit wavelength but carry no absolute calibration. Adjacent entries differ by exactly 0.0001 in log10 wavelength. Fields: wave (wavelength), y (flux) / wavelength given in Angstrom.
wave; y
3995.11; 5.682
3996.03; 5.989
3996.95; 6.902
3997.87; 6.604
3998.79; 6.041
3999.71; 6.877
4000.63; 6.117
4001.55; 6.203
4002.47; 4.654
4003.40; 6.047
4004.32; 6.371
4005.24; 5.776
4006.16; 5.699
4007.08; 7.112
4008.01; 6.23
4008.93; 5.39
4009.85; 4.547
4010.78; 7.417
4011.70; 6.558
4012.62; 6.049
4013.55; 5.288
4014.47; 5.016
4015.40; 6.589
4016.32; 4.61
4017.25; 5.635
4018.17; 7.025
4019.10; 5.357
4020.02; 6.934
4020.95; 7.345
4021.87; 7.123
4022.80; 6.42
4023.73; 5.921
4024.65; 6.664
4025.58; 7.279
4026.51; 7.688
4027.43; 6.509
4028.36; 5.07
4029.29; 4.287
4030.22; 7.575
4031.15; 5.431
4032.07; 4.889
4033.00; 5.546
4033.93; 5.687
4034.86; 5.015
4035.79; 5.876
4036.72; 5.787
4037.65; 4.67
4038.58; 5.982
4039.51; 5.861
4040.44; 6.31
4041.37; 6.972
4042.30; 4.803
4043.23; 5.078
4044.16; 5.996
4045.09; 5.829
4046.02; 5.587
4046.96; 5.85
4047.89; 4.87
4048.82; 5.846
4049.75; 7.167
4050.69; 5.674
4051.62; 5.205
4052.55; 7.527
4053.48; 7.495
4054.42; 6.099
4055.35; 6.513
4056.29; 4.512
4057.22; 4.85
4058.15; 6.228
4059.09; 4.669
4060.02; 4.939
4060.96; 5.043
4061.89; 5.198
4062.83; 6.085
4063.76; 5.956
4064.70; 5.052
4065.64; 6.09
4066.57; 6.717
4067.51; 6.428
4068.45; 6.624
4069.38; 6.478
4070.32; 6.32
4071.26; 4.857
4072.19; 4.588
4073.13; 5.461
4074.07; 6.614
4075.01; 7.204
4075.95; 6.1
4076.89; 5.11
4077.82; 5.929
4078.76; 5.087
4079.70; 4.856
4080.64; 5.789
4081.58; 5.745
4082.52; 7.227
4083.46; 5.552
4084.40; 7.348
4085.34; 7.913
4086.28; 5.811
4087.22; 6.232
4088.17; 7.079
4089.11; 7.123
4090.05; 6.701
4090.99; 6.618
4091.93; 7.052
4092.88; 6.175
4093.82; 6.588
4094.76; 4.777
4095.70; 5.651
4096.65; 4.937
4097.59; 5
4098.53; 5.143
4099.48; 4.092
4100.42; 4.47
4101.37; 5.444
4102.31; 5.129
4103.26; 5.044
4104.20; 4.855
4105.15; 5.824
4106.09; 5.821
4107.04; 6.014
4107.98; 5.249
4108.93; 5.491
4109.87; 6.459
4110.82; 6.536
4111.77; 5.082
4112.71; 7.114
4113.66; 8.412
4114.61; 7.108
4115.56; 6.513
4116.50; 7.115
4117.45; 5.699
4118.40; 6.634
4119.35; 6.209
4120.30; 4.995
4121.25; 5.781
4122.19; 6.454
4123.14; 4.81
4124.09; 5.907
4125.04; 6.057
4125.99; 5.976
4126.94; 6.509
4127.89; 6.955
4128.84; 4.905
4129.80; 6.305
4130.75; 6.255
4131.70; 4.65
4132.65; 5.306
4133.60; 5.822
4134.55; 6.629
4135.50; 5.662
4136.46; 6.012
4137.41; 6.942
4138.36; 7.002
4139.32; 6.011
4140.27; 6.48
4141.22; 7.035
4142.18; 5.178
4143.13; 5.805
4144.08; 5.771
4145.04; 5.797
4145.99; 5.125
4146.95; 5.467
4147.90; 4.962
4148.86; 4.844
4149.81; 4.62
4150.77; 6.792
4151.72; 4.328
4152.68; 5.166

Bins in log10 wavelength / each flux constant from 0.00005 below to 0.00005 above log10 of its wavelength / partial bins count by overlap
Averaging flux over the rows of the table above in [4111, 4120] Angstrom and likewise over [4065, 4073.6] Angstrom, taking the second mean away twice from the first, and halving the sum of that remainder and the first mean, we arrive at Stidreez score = 0.7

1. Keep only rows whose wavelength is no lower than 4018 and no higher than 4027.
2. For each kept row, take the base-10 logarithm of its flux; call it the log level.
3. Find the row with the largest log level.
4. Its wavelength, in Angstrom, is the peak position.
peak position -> 4026.51 Angstrom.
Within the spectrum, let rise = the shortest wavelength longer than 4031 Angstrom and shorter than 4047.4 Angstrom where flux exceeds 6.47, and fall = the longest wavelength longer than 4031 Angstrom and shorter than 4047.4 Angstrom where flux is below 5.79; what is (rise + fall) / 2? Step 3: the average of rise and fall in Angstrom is 4043.7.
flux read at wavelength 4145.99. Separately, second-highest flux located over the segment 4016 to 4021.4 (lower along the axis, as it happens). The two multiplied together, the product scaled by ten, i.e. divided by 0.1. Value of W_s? 360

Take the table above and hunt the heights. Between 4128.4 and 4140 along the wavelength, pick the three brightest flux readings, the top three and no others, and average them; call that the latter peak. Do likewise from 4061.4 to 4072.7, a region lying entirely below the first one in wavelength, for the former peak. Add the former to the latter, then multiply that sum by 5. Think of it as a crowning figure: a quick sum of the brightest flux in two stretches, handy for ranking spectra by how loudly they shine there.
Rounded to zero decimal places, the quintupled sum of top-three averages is 67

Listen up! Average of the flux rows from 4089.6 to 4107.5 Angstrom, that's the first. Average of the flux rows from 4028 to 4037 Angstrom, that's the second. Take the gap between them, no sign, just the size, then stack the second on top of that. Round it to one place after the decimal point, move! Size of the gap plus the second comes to 5.5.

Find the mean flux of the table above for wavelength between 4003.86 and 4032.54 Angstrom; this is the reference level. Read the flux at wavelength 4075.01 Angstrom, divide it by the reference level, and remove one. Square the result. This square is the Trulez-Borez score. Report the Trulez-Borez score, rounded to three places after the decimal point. 0.031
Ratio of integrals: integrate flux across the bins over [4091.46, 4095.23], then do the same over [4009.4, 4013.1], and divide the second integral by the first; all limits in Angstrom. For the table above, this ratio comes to 1.0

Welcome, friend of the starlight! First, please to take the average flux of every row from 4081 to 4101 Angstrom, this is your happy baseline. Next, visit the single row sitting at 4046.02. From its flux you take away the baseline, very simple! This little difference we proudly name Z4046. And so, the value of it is -0.5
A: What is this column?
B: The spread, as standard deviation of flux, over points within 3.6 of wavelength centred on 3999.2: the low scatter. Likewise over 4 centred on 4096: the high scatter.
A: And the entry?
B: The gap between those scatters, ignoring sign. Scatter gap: 0.01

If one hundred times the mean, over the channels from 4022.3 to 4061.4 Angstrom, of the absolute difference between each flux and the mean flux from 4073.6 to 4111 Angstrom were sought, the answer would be 73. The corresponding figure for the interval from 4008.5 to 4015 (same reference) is 81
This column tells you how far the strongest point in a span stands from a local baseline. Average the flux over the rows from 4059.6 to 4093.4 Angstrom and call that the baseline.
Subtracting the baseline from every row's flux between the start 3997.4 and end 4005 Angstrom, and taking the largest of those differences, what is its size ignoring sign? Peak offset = 0.79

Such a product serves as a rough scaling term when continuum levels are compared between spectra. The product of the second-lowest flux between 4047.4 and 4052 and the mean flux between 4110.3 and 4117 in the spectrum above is 35.6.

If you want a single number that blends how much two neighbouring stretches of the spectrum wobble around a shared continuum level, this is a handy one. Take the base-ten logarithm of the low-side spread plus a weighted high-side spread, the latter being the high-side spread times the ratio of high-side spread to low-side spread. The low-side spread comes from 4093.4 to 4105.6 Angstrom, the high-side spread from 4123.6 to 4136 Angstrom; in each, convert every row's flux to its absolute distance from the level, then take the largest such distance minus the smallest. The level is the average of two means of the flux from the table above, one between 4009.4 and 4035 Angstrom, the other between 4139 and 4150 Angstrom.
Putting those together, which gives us 0.40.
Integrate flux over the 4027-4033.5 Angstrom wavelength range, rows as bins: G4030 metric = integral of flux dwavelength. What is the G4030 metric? 36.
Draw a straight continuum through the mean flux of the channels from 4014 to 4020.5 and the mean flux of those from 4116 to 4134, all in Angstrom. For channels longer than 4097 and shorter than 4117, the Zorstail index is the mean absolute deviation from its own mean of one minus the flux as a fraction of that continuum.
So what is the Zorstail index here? 0.143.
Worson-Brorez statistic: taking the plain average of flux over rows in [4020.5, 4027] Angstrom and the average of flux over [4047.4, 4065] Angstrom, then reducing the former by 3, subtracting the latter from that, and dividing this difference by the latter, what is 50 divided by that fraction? -158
